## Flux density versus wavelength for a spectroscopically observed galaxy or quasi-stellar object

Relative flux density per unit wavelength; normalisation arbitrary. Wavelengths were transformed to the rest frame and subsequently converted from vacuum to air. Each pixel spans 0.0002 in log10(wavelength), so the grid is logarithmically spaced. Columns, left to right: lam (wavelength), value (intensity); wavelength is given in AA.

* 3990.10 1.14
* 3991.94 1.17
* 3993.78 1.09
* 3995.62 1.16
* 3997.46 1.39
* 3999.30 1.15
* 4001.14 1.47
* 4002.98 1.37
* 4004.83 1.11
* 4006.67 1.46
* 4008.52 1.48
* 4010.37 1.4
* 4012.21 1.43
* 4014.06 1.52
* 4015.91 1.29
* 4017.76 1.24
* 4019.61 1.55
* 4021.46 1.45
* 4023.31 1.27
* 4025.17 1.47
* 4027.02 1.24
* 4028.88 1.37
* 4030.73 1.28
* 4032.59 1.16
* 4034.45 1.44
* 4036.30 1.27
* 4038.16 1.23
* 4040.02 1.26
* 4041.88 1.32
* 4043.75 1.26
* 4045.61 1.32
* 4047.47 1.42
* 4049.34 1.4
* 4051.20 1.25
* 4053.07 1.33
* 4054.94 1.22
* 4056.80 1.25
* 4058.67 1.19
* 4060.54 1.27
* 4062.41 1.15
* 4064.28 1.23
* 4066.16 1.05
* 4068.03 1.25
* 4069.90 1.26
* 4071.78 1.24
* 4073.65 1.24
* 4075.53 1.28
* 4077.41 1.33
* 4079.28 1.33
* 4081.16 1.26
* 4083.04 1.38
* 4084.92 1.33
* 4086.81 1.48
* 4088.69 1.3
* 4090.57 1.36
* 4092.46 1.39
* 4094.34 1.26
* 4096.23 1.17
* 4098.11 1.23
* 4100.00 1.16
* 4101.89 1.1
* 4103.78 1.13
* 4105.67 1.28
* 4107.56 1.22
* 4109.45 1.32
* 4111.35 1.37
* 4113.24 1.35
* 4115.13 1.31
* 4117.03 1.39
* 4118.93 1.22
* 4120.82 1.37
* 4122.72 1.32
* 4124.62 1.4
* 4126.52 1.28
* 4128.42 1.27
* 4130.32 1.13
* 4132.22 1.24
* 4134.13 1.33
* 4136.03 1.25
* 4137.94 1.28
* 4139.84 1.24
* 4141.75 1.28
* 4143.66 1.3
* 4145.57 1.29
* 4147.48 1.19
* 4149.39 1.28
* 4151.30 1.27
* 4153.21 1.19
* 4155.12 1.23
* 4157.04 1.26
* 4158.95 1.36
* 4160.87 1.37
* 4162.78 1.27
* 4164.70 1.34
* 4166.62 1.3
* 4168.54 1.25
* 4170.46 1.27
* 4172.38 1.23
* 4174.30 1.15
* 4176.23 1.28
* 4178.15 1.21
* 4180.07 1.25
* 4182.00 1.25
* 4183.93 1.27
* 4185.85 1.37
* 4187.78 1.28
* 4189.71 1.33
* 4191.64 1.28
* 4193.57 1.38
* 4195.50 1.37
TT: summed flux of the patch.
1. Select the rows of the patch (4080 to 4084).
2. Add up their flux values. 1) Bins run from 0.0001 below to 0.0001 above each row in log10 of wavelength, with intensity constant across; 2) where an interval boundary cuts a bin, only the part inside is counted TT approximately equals 2.64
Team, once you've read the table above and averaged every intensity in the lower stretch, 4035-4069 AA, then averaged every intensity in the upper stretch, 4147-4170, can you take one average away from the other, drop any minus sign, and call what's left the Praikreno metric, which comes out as 0.016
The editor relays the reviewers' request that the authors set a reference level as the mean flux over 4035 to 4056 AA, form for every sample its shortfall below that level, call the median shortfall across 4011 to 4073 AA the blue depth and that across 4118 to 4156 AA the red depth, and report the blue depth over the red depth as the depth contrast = 1.2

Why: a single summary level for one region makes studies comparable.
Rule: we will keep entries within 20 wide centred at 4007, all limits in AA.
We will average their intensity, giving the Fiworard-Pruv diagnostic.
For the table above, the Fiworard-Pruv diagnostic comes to 1.37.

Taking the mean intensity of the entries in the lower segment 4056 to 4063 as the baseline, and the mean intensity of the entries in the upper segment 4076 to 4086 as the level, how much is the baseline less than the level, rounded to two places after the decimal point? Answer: 0.11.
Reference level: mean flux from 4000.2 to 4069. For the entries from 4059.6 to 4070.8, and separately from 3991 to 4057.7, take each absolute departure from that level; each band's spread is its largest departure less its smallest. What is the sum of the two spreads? 0.45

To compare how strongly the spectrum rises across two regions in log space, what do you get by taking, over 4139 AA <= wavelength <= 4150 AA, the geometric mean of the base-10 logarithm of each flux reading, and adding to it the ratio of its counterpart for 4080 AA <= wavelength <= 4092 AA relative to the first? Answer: 1.38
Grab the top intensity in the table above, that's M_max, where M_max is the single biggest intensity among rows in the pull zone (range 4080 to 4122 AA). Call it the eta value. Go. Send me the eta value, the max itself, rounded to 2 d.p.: 1.48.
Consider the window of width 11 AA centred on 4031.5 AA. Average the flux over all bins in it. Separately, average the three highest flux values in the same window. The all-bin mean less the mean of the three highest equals -0.07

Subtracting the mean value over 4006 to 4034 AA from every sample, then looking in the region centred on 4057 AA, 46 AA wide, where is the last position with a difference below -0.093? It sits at 4075.53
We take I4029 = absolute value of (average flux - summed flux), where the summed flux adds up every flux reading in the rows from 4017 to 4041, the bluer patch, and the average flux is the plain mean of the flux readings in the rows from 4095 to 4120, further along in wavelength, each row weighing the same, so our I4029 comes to 15.98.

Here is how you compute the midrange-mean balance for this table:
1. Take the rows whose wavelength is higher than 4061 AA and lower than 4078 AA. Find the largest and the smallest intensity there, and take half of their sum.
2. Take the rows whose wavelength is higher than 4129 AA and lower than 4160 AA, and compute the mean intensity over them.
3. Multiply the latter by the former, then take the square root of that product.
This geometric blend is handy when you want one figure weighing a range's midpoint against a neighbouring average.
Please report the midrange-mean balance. 1.22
